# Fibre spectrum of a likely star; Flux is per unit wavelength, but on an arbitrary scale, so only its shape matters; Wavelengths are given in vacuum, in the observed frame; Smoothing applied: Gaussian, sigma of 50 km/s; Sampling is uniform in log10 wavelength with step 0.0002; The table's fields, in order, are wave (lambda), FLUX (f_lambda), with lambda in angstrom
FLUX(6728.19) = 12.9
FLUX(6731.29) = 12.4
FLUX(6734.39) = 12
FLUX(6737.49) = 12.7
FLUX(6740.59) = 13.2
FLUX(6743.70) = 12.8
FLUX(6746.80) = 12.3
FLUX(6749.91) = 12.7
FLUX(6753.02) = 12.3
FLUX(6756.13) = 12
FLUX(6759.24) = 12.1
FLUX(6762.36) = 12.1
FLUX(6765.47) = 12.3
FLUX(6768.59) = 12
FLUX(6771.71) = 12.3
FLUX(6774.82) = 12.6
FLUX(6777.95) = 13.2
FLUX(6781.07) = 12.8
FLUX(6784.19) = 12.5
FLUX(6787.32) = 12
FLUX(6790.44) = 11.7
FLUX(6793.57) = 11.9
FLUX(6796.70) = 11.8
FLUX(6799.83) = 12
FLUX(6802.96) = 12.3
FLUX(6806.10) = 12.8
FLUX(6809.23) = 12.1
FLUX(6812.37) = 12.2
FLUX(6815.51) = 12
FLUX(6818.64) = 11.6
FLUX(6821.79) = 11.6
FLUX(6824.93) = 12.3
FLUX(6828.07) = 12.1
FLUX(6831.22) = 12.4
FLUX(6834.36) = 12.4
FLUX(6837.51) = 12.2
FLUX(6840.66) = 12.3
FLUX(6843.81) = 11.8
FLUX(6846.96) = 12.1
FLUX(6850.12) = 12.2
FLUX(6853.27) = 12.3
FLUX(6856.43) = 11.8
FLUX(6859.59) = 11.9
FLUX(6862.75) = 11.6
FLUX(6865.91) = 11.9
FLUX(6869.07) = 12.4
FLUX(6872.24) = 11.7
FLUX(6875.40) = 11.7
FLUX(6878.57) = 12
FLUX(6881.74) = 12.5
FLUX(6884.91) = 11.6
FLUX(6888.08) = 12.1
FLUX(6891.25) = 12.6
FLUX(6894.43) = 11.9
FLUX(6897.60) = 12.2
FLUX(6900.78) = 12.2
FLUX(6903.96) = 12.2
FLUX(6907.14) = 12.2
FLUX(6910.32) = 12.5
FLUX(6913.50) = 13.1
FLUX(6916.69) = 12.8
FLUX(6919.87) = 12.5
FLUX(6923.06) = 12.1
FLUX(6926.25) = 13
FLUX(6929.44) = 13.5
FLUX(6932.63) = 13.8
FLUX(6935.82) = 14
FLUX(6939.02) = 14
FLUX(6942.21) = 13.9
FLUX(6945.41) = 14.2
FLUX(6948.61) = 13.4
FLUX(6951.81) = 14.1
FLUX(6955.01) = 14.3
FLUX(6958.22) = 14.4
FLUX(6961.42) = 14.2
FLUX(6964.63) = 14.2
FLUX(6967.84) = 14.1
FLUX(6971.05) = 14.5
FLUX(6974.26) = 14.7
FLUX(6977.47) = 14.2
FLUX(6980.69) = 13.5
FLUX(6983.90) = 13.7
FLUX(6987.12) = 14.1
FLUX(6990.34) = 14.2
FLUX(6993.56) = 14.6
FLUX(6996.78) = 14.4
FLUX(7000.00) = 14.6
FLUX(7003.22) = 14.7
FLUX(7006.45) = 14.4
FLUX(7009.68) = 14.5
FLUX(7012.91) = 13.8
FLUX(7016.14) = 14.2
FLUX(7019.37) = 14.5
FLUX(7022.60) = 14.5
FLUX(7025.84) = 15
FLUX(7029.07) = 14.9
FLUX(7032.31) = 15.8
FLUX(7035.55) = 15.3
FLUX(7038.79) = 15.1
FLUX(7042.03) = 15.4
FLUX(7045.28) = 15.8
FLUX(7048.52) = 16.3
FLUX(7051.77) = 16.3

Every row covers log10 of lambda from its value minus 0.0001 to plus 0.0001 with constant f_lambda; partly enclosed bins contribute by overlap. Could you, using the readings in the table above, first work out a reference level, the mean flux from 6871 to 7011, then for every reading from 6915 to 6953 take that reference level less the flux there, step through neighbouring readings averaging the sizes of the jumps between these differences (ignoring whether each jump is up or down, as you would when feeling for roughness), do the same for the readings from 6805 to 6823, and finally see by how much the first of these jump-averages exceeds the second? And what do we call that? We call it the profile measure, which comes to 0.13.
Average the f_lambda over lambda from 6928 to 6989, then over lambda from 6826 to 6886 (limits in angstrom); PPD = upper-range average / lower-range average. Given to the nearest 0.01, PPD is 1.17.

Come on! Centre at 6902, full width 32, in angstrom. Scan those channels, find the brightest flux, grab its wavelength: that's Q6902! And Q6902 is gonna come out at 6913.50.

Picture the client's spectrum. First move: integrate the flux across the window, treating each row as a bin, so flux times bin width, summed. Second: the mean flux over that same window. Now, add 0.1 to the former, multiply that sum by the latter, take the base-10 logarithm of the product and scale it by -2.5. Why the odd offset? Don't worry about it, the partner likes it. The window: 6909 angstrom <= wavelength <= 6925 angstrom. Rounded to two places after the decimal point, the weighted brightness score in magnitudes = -8.51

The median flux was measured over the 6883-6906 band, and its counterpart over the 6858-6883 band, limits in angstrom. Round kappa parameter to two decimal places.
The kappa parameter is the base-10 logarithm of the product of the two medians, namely 2.16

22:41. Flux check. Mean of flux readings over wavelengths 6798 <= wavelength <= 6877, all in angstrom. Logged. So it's 12.1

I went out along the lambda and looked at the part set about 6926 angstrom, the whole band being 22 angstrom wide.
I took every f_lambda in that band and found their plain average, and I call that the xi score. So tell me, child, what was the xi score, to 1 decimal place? 13.1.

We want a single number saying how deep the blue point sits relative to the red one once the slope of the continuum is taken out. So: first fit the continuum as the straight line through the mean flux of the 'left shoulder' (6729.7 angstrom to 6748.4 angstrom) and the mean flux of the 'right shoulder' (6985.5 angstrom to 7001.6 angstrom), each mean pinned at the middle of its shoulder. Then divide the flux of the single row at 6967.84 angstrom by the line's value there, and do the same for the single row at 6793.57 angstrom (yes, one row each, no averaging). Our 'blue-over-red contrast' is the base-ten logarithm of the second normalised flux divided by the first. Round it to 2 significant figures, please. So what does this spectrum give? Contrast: -0.034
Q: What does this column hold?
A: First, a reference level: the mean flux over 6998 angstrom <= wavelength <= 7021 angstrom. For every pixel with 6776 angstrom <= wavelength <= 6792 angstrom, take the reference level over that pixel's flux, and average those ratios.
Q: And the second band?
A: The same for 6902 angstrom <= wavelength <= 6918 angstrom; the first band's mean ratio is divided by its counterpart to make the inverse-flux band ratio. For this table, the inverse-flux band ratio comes 1.01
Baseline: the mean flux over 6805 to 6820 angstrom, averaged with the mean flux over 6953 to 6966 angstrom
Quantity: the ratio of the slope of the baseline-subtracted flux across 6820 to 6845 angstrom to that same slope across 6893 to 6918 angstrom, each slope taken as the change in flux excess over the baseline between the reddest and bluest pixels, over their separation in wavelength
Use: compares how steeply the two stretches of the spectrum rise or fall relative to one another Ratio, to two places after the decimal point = 0.22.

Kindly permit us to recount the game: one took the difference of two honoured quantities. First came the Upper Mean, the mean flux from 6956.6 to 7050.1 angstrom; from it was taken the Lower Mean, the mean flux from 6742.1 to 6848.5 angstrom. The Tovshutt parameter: 2.4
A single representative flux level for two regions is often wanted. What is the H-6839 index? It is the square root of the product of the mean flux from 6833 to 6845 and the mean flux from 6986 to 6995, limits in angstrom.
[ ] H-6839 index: 13.2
